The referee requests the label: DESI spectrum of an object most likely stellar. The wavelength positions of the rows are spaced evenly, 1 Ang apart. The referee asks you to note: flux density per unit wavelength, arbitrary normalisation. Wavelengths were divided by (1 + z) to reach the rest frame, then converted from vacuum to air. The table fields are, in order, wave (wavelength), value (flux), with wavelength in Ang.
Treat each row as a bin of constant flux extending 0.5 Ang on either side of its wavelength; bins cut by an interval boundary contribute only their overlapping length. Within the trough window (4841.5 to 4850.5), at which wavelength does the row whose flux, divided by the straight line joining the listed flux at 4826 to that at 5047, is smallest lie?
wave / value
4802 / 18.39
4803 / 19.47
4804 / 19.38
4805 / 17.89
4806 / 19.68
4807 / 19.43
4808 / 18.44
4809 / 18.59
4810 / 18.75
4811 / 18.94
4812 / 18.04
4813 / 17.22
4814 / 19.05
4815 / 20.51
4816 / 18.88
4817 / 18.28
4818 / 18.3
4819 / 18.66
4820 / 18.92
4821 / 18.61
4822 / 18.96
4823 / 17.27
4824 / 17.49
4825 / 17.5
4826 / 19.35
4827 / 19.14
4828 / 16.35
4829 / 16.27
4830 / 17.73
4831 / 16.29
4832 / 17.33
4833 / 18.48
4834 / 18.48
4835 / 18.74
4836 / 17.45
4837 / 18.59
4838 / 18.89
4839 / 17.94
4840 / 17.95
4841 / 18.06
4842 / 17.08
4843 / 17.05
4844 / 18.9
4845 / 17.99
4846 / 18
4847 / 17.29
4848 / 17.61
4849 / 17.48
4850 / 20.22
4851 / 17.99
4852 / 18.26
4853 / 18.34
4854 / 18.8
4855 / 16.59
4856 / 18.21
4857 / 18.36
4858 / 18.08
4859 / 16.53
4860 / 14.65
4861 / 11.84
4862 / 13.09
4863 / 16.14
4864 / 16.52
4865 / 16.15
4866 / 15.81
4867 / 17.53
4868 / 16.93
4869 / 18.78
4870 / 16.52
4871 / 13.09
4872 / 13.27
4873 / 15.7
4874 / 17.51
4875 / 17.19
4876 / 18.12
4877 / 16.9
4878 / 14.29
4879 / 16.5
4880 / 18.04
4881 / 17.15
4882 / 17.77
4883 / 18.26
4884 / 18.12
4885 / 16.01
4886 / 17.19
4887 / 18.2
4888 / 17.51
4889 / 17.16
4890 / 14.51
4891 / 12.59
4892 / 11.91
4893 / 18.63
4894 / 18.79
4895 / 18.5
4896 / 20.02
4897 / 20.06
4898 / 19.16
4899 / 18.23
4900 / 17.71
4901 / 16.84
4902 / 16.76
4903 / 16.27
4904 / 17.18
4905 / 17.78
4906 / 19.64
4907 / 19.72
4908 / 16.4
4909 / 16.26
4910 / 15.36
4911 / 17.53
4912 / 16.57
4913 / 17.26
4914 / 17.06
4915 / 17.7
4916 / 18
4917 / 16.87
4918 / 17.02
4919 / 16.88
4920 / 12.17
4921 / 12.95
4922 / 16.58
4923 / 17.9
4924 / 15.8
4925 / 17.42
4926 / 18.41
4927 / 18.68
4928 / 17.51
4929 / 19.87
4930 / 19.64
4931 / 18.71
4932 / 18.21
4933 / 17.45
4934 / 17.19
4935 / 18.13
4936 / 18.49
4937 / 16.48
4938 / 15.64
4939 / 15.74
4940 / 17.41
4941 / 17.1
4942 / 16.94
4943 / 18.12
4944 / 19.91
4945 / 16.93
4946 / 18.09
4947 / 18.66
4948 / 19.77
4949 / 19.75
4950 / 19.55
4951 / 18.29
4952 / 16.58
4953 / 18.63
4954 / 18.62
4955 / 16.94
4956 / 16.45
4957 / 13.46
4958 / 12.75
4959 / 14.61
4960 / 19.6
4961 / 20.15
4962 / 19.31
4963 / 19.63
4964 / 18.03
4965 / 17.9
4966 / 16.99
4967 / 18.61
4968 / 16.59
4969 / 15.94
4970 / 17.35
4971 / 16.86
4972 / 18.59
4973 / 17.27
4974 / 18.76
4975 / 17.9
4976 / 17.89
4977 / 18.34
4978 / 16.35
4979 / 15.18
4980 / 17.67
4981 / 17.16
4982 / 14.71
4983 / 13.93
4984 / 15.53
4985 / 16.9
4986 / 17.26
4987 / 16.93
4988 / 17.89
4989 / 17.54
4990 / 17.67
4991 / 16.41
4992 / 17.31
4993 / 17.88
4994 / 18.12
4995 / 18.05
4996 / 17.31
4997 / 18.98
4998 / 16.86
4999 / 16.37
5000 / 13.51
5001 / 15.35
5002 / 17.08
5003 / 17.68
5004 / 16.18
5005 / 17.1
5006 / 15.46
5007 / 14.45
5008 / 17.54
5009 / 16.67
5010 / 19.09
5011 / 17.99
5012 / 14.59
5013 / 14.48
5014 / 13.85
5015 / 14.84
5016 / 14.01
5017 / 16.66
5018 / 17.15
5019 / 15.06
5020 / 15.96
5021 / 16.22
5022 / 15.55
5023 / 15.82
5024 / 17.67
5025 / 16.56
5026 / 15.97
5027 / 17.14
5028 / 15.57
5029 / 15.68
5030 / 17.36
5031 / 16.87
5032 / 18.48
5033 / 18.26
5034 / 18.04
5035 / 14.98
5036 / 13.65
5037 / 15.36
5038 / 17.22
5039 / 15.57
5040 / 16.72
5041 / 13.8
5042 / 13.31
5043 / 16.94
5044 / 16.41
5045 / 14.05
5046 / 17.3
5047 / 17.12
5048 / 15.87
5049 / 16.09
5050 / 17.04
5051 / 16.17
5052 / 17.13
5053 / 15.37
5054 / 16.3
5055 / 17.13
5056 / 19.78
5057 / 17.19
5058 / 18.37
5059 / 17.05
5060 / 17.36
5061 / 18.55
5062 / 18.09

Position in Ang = 4843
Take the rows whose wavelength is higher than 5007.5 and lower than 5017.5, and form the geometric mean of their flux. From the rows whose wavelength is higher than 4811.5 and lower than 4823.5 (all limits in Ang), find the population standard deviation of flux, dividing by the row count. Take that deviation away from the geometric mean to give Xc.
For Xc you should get 15.0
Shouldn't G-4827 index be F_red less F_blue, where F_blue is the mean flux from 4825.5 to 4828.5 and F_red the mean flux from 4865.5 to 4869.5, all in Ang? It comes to -1.0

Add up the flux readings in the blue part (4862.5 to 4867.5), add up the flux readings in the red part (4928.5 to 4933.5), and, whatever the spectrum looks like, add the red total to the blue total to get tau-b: 176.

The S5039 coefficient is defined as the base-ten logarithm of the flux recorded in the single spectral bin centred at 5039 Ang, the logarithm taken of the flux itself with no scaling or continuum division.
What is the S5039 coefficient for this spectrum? 1.192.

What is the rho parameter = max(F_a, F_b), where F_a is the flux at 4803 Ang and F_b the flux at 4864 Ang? 19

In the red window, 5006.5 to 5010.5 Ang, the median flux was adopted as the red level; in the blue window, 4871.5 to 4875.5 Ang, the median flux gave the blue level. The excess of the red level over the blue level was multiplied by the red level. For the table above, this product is 11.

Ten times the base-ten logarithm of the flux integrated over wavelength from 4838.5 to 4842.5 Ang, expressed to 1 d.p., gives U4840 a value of 18.5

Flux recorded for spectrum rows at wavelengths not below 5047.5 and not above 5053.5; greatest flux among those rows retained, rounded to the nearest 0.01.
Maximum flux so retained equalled 17.13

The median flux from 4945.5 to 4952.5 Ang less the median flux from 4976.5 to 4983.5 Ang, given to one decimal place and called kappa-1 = 2.3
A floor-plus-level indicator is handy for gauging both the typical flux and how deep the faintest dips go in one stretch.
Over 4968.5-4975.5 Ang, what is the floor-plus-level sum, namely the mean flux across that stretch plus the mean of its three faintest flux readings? 34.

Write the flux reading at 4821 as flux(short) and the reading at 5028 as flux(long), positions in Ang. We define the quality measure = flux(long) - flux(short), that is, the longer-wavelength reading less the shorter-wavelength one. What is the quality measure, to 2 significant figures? -3.0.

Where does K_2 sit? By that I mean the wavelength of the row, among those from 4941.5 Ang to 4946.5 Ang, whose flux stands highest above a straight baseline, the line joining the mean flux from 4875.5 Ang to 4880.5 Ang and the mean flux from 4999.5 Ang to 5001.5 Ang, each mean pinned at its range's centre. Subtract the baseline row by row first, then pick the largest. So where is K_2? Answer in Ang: 4944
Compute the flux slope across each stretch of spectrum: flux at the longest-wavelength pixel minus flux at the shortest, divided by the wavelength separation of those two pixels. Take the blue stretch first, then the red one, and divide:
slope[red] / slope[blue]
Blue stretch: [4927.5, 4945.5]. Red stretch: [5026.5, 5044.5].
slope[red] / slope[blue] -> 1.3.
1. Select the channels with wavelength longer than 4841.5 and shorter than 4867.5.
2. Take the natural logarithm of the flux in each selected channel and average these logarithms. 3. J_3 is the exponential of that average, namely 17.0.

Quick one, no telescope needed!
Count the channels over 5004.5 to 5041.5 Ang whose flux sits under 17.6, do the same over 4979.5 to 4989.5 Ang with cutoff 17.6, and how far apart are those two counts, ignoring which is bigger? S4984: 23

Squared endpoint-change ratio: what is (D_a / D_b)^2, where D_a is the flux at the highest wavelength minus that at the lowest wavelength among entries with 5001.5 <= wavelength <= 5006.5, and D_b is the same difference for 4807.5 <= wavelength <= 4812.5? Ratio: 16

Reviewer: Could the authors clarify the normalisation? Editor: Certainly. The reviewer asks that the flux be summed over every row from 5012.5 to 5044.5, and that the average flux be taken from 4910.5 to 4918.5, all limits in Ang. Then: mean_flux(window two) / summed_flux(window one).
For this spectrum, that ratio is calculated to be 0.03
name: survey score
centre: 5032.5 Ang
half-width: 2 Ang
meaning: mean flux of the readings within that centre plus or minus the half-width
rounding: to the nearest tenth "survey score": 17.9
